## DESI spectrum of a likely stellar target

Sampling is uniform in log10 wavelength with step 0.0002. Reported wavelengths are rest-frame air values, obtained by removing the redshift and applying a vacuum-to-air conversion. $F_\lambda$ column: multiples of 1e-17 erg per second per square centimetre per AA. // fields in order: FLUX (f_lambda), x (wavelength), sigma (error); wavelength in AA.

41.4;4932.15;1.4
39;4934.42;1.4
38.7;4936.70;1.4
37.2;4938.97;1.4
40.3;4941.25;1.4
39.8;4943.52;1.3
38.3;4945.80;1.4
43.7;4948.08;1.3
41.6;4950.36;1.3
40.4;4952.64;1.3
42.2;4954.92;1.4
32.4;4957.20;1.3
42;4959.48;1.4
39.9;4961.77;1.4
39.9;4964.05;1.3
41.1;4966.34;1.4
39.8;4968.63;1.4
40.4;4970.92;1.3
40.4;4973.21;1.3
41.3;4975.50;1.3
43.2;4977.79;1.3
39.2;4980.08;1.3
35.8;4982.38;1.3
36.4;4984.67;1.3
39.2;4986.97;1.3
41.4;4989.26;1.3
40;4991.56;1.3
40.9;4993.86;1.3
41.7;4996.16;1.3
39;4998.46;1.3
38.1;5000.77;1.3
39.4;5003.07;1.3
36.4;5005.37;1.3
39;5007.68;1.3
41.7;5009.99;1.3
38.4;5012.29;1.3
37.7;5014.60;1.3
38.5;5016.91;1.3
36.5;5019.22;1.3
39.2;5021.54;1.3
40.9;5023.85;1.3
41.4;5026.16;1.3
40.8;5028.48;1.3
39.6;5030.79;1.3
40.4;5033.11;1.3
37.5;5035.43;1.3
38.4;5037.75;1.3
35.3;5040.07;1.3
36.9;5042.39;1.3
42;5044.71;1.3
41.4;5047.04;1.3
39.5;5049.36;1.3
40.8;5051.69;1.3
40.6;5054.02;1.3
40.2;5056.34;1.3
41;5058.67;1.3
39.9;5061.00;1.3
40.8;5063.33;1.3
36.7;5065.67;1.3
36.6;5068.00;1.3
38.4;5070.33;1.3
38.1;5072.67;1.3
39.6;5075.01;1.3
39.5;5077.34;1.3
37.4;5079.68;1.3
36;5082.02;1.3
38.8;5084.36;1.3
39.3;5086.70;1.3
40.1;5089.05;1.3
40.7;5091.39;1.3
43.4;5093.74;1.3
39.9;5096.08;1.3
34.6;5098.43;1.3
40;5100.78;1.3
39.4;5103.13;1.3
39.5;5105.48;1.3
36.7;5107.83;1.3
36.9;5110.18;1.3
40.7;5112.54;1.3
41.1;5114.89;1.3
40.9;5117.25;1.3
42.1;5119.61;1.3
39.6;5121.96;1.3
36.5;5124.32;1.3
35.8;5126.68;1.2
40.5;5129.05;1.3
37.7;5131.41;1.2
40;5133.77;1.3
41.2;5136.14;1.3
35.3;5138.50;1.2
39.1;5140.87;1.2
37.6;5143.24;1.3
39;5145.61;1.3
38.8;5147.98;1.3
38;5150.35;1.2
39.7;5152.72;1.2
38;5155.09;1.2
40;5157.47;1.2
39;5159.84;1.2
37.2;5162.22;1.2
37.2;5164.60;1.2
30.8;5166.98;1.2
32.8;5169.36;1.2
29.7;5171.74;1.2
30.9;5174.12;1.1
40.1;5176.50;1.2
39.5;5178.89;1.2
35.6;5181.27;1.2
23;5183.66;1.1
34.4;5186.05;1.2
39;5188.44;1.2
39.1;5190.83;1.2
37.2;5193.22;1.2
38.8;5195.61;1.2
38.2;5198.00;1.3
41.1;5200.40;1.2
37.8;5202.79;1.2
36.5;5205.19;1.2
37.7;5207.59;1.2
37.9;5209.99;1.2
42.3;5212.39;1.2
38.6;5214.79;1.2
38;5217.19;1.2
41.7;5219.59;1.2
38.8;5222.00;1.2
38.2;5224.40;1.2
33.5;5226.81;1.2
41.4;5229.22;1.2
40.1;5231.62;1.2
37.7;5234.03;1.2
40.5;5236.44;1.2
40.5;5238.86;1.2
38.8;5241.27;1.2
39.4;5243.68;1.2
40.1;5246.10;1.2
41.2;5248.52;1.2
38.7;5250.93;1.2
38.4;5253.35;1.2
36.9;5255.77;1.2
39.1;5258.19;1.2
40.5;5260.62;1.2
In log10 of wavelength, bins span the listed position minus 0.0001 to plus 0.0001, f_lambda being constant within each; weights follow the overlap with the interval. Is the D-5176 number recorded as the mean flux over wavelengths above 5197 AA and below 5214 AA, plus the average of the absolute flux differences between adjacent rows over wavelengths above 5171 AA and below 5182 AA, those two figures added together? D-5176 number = 42.5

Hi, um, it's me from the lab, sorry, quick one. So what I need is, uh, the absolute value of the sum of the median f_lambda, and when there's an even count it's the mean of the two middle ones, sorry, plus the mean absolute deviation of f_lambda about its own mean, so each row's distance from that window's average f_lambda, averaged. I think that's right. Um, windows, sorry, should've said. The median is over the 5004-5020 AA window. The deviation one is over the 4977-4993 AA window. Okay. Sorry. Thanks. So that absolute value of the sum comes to 40.3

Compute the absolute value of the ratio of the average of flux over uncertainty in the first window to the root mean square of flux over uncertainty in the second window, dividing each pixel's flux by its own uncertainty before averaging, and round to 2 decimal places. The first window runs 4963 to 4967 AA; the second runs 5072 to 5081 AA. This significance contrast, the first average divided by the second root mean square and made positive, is 1.01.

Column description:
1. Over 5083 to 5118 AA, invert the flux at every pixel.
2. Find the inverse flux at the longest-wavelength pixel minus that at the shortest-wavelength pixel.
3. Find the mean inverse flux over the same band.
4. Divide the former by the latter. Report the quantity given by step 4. -0.05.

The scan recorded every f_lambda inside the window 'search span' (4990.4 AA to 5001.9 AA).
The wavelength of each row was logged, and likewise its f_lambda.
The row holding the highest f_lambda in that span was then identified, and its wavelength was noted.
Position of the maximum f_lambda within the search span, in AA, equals 4996.16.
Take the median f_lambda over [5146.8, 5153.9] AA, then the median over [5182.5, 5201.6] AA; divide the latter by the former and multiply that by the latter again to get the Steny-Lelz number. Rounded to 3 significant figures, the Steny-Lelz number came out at 38.2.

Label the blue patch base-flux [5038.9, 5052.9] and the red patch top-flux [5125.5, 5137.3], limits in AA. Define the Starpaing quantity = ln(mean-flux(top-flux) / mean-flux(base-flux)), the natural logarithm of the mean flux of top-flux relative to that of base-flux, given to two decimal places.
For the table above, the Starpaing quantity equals -0.01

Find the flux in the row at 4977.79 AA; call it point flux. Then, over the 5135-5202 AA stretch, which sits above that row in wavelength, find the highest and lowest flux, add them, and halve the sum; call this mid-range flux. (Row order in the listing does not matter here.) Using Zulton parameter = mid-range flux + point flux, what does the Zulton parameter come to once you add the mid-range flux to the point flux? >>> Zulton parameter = 75.3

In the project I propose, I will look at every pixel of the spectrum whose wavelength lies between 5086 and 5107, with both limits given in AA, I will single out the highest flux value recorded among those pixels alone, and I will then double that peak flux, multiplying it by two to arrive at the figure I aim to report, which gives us 86.8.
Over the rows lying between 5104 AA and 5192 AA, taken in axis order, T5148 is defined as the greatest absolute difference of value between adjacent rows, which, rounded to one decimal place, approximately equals 12.6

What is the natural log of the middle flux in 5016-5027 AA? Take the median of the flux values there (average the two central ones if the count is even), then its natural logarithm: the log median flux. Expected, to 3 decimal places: 3.669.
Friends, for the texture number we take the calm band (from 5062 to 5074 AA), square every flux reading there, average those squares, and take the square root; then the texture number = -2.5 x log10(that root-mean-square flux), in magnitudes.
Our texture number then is -3.95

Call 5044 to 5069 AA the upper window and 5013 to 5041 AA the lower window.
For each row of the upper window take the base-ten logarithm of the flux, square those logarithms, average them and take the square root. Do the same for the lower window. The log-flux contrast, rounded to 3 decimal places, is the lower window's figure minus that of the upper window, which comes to -0.012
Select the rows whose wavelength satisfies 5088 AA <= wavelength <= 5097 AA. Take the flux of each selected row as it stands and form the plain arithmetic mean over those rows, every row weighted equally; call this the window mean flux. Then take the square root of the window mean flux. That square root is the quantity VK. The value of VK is 6.41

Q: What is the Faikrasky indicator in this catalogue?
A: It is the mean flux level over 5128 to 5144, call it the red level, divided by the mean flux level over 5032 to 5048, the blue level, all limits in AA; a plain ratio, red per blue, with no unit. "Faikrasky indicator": 1.00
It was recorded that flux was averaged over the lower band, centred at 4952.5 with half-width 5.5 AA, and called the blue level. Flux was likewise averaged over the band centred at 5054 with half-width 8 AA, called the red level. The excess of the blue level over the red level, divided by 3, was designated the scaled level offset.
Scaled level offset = -0.1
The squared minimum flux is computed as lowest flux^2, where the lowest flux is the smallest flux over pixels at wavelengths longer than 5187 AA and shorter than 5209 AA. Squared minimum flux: 1332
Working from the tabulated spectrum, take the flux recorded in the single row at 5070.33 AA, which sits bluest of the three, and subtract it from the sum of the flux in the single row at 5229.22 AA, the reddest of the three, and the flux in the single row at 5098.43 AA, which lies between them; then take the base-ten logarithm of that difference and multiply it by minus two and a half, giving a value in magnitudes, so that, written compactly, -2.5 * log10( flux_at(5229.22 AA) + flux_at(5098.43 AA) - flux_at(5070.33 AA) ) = -3.94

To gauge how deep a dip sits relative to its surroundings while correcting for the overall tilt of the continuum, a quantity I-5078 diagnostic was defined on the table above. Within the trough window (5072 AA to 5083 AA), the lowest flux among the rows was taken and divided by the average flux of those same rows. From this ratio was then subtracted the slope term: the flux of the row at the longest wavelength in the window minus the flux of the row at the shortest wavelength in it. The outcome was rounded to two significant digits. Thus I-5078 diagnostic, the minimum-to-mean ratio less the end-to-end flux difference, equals 3.0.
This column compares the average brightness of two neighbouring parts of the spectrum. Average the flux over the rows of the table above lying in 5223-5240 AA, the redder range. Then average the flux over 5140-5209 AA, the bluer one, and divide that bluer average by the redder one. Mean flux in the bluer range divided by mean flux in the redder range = 0.946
